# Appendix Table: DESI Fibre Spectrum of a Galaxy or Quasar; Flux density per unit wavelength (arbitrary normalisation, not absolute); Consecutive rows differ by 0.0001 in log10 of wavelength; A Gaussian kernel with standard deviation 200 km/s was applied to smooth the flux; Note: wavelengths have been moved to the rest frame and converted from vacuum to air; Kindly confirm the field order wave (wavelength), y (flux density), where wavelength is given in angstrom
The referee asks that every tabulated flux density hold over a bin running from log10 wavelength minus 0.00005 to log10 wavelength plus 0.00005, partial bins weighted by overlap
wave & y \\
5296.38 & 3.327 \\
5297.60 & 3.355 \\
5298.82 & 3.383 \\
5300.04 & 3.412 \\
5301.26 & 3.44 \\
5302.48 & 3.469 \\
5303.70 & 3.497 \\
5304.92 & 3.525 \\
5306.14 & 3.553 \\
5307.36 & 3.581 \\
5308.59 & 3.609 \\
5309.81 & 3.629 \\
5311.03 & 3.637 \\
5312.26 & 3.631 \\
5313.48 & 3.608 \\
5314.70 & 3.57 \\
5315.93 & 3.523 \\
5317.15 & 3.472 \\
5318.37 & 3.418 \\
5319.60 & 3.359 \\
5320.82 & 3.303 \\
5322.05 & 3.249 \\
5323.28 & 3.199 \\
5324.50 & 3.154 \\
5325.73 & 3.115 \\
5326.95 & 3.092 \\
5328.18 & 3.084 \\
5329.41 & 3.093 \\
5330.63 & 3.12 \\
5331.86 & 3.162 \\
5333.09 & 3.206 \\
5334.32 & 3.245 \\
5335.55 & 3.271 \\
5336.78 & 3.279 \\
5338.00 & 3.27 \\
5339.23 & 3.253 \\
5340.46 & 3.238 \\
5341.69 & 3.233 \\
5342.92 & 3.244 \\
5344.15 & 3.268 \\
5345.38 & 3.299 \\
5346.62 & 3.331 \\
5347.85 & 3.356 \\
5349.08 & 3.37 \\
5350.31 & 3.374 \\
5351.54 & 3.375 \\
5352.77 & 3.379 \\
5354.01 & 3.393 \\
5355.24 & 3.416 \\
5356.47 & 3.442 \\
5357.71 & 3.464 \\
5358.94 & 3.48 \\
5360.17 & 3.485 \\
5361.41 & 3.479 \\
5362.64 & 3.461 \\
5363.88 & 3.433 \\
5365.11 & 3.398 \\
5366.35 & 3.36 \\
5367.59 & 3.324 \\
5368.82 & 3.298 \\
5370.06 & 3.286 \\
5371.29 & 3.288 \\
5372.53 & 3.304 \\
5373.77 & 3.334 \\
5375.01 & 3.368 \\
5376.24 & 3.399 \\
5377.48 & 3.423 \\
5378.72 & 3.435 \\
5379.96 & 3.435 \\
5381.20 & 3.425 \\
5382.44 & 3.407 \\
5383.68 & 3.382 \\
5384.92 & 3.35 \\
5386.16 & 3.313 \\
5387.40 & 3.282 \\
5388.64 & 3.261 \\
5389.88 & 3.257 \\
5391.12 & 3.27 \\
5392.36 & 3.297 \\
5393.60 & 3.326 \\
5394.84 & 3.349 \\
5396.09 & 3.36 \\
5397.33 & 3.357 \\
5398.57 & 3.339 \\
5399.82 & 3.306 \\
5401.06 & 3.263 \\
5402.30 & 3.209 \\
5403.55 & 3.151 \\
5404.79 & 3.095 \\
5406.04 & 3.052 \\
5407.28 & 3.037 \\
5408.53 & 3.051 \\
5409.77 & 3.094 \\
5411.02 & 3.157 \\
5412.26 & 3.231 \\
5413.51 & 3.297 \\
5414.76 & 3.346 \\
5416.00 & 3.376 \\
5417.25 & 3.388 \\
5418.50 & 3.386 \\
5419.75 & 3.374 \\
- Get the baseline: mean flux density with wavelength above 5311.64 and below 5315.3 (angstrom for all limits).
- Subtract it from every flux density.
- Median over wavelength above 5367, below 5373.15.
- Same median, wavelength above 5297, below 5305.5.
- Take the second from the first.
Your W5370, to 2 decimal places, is -0.14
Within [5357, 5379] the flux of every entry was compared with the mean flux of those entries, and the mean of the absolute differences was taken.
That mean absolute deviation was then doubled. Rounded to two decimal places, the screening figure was 0.12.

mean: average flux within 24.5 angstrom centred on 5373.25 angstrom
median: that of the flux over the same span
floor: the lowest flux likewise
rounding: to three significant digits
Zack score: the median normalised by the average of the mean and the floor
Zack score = 1.02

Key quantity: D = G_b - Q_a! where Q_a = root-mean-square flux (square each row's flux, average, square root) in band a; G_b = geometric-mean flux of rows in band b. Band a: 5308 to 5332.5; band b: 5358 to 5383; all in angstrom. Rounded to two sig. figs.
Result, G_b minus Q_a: 0.032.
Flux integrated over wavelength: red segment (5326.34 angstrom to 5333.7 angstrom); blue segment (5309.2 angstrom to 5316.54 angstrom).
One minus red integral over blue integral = 0.13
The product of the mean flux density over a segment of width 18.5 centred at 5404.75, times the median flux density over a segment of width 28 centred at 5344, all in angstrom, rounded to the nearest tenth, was 10.5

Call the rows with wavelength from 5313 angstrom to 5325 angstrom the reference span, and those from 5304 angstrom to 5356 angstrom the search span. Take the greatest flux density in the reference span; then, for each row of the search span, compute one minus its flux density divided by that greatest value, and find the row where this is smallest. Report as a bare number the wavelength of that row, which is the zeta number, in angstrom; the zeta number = 5311.03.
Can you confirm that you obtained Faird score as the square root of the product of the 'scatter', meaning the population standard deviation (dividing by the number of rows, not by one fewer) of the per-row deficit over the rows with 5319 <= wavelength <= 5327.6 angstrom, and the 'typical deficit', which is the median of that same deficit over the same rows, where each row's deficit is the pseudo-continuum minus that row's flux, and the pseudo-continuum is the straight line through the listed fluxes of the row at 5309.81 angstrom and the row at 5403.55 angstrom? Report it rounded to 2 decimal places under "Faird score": 0.17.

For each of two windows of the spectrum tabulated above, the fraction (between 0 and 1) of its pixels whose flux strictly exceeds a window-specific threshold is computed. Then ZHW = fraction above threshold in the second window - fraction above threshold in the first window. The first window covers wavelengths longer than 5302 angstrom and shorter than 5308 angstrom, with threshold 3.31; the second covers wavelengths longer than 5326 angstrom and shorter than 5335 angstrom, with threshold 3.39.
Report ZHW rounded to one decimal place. -1.0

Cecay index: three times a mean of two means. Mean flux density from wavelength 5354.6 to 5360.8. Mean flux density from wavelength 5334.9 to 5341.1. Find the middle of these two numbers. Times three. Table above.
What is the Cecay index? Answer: 10.1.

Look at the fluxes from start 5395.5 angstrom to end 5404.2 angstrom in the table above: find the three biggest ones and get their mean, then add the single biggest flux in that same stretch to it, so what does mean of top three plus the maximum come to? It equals 6.71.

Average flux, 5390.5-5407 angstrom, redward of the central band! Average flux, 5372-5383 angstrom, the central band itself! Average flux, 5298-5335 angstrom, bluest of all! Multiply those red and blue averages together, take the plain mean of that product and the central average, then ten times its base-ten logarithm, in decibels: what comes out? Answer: 8.57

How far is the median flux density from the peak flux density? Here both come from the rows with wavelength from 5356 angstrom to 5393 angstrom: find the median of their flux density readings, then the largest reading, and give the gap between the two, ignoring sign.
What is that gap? 0.110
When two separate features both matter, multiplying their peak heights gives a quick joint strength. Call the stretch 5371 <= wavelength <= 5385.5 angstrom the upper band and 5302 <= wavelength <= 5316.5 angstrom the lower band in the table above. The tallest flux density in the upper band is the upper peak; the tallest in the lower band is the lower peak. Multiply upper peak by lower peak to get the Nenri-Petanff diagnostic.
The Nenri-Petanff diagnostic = 12.5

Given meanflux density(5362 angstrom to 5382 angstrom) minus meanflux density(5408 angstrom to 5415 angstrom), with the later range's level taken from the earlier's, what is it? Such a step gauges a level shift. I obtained 0.18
